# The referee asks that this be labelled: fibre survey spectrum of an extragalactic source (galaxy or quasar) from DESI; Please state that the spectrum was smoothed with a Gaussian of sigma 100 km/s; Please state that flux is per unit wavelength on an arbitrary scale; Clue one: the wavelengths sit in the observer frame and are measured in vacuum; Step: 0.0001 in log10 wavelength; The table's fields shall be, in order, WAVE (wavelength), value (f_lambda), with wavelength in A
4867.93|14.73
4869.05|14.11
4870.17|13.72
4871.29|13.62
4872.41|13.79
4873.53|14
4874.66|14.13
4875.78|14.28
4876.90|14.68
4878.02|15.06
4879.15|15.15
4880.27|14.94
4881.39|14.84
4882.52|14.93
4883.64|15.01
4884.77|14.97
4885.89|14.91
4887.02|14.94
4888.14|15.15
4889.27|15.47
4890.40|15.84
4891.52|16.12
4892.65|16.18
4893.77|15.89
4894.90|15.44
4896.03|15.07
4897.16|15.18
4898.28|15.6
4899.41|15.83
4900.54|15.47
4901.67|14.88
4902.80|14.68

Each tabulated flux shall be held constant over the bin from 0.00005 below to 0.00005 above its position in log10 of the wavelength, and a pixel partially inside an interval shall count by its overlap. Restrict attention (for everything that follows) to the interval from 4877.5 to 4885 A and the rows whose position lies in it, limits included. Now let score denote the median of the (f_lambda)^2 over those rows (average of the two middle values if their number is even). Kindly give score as 224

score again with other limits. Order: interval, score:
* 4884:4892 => 230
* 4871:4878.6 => 200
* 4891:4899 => 243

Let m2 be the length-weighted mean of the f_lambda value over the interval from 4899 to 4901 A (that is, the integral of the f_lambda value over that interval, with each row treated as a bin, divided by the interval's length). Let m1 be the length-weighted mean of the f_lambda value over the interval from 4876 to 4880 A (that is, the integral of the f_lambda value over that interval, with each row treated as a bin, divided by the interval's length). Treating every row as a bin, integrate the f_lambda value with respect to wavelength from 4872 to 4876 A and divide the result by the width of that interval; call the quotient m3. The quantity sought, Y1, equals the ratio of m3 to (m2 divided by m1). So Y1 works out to 13.4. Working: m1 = 14.9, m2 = 15.6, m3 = 14.0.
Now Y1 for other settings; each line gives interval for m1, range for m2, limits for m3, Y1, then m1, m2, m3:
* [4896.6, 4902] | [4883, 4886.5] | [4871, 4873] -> 14.2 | 15.4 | 15.0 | 13.7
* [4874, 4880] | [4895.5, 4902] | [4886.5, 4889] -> 14.4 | 14.7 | 15.4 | 15.1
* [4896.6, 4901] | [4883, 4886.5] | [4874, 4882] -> 15.3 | 15.5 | 15.0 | 14.7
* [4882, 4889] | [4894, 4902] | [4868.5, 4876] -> 13.6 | 15.0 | 15.4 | 13.9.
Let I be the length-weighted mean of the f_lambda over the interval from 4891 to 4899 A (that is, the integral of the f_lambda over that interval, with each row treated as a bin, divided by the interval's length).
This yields 15.6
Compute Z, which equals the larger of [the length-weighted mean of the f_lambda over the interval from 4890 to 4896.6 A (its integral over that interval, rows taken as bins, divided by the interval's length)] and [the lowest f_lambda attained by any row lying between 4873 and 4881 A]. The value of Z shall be 15.8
